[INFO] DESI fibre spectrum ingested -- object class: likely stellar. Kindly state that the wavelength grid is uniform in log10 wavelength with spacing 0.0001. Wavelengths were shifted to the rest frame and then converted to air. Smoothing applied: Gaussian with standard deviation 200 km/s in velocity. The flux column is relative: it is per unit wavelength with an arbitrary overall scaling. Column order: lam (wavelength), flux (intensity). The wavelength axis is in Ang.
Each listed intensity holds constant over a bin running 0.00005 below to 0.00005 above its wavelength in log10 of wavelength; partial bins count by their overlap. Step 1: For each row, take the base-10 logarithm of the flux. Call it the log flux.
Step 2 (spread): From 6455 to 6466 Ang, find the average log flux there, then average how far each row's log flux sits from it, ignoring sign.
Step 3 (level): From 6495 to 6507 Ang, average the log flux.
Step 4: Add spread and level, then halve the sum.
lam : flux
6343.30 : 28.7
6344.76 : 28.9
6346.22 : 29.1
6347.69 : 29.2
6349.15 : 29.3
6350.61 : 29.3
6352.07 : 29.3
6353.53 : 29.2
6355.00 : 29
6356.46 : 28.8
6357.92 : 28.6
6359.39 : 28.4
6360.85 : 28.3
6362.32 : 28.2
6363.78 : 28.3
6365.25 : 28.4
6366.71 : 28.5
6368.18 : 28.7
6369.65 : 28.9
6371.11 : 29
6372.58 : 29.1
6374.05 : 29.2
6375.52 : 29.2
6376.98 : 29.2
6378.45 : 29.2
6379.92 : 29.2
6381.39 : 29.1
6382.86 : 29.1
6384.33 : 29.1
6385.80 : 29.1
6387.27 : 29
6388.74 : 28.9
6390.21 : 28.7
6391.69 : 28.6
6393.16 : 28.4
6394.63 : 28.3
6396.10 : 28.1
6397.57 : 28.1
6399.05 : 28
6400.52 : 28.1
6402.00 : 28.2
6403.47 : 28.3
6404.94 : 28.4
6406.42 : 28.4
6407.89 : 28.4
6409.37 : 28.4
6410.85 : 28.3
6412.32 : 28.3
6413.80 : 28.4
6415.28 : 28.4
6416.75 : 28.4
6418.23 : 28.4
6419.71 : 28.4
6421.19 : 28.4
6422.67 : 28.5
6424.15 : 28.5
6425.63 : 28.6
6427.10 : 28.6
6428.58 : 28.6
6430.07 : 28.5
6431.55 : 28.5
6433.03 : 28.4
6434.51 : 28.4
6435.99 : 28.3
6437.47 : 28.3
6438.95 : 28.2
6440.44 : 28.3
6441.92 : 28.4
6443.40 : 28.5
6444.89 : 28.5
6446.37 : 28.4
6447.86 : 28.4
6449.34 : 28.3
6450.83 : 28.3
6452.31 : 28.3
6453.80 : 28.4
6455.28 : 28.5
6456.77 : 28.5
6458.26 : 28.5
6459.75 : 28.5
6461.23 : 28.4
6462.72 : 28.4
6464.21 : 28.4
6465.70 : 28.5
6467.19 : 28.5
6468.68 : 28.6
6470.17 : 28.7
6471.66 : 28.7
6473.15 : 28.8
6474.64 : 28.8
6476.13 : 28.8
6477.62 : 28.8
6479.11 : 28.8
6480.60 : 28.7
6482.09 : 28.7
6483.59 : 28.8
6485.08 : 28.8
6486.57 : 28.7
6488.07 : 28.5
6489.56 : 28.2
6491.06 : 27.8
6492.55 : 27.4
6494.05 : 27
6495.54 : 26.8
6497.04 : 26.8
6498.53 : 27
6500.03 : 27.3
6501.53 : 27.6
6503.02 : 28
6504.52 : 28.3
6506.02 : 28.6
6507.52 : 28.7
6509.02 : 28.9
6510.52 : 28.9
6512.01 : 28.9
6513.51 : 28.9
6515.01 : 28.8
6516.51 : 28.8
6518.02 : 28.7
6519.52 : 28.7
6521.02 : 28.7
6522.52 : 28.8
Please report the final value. 0.720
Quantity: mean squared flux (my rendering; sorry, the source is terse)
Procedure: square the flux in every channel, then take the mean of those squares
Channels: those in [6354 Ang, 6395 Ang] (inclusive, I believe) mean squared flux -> 830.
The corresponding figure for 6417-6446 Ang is 809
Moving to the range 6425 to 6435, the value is 813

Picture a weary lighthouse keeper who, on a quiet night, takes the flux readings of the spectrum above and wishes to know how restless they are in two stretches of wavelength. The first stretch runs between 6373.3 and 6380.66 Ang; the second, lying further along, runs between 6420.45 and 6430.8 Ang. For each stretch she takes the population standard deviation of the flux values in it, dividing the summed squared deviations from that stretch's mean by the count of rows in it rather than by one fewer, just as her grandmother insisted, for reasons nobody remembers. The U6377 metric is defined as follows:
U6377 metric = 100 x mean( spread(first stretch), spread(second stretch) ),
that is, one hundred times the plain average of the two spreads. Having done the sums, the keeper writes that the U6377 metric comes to 3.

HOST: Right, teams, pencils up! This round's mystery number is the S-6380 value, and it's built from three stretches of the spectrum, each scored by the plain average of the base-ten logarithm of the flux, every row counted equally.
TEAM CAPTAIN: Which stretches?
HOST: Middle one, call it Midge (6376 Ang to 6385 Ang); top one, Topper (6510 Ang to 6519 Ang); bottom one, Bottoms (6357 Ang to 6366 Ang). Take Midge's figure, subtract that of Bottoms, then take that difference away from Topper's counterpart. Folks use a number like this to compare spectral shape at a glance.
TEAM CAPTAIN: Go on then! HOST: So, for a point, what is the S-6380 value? 1.45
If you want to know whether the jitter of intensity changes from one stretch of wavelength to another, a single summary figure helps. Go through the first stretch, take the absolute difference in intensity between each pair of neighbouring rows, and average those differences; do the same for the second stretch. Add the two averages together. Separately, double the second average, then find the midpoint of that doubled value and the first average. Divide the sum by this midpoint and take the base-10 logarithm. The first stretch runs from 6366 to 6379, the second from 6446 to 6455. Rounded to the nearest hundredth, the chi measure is 0.18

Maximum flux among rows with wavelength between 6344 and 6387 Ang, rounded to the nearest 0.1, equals 29.3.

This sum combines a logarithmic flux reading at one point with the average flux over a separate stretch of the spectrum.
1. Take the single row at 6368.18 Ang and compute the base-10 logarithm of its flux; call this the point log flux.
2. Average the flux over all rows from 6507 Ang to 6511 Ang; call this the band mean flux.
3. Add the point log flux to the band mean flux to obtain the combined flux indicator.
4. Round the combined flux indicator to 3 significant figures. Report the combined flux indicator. 30.3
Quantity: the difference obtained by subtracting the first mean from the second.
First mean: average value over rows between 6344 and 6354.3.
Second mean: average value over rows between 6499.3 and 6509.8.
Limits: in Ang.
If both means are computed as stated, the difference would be -1.0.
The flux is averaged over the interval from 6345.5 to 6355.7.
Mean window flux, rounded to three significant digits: 29.2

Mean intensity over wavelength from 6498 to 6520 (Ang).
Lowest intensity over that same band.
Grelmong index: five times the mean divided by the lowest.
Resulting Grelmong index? 5.26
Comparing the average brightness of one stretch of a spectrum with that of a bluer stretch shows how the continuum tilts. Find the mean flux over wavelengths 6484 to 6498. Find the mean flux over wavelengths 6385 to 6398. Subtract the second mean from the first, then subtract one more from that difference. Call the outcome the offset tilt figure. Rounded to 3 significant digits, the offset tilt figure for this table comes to -1.80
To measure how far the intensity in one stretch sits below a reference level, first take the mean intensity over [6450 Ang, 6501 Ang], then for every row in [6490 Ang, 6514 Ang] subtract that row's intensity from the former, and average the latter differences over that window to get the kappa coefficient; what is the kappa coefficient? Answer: 0.35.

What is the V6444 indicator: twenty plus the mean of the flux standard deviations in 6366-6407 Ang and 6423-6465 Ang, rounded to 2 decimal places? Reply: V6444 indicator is 20.26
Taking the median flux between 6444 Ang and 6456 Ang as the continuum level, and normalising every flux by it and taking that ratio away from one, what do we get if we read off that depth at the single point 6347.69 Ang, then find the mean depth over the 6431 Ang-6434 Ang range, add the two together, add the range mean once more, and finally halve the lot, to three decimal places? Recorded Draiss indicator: -0.016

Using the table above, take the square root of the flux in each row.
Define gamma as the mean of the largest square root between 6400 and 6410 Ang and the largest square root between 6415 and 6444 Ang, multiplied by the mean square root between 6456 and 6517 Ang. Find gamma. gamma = 28.4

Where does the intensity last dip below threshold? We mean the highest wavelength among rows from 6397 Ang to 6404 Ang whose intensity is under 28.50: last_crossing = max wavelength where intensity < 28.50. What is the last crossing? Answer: 6403.47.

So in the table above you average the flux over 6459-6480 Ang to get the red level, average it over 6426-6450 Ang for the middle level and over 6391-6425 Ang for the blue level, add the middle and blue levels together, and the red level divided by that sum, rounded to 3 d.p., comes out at 0.504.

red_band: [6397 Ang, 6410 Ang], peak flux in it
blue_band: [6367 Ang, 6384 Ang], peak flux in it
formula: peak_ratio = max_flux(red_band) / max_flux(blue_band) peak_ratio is 0.97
